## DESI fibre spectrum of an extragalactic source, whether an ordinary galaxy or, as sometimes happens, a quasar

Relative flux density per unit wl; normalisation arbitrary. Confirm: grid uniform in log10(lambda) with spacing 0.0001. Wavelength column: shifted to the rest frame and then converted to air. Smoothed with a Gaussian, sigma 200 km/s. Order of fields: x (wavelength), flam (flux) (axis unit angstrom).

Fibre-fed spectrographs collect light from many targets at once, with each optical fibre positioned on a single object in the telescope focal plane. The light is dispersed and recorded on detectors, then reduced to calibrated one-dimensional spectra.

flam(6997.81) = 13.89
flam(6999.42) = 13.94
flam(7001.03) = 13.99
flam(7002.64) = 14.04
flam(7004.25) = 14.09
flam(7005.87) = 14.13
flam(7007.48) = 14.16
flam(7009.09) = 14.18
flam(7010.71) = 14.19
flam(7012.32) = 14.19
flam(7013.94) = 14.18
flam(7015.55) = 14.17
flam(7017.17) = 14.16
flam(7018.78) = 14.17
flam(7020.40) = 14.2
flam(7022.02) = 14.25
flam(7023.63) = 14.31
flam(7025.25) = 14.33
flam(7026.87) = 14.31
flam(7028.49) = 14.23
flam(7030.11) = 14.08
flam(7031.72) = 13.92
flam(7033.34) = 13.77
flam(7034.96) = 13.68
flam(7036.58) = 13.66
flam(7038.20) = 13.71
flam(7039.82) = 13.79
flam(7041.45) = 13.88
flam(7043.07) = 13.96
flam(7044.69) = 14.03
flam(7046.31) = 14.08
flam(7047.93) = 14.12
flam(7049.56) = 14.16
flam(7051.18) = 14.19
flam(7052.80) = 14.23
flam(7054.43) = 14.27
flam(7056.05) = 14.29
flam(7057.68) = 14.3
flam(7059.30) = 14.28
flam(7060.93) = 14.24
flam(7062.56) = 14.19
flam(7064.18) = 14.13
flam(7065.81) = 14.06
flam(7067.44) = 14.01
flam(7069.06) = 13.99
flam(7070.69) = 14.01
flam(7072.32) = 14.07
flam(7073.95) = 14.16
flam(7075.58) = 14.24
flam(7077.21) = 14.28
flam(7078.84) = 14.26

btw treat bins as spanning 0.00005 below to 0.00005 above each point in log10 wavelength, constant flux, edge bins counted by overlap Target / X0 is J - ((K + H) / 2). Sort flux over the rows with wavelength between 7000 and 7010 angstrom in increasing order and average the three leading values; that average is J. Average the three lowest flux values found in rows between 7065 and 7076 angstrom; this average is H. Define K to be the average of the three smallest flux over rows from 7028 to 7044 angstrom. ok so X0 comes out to 0.20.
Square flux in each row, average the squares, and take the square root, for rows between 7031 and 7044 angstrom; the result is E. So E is 13.8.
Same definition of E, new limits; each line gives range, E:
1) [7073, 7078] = 14.2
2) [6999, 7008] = 14.1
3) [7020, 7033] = 14.2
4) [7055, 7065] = 14.2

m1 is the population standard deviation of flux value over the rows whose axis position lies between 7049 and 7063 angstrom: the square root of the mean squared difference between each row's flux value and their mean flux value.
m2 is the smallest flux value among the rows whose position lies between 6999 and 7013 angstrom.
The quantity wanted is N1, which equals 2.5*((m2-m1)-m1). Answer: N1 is 34.6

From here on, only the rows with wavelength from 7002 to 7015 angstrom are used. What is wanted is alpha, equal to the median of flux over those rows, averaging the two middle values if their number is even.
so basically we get 14.2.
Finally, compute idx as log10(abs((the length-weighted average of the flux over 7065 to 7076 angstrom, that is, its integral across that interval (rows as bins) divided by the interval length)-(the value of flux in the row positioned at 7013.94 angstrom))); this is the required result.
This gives -0.96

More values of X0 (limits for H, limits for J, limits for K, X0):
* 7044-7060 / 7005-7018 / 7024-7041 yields 0.27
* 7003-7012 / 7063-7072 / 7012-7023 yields -0.14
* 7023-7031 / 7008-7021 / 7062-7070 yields 0.05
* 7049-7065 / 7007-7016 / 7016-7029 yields 0.00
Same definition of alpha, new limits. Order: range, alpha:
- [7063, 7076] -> 14.1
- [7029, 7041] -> 13.8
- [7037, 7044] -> 13.8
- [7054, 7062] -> 14.3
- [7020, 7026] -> 14.3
